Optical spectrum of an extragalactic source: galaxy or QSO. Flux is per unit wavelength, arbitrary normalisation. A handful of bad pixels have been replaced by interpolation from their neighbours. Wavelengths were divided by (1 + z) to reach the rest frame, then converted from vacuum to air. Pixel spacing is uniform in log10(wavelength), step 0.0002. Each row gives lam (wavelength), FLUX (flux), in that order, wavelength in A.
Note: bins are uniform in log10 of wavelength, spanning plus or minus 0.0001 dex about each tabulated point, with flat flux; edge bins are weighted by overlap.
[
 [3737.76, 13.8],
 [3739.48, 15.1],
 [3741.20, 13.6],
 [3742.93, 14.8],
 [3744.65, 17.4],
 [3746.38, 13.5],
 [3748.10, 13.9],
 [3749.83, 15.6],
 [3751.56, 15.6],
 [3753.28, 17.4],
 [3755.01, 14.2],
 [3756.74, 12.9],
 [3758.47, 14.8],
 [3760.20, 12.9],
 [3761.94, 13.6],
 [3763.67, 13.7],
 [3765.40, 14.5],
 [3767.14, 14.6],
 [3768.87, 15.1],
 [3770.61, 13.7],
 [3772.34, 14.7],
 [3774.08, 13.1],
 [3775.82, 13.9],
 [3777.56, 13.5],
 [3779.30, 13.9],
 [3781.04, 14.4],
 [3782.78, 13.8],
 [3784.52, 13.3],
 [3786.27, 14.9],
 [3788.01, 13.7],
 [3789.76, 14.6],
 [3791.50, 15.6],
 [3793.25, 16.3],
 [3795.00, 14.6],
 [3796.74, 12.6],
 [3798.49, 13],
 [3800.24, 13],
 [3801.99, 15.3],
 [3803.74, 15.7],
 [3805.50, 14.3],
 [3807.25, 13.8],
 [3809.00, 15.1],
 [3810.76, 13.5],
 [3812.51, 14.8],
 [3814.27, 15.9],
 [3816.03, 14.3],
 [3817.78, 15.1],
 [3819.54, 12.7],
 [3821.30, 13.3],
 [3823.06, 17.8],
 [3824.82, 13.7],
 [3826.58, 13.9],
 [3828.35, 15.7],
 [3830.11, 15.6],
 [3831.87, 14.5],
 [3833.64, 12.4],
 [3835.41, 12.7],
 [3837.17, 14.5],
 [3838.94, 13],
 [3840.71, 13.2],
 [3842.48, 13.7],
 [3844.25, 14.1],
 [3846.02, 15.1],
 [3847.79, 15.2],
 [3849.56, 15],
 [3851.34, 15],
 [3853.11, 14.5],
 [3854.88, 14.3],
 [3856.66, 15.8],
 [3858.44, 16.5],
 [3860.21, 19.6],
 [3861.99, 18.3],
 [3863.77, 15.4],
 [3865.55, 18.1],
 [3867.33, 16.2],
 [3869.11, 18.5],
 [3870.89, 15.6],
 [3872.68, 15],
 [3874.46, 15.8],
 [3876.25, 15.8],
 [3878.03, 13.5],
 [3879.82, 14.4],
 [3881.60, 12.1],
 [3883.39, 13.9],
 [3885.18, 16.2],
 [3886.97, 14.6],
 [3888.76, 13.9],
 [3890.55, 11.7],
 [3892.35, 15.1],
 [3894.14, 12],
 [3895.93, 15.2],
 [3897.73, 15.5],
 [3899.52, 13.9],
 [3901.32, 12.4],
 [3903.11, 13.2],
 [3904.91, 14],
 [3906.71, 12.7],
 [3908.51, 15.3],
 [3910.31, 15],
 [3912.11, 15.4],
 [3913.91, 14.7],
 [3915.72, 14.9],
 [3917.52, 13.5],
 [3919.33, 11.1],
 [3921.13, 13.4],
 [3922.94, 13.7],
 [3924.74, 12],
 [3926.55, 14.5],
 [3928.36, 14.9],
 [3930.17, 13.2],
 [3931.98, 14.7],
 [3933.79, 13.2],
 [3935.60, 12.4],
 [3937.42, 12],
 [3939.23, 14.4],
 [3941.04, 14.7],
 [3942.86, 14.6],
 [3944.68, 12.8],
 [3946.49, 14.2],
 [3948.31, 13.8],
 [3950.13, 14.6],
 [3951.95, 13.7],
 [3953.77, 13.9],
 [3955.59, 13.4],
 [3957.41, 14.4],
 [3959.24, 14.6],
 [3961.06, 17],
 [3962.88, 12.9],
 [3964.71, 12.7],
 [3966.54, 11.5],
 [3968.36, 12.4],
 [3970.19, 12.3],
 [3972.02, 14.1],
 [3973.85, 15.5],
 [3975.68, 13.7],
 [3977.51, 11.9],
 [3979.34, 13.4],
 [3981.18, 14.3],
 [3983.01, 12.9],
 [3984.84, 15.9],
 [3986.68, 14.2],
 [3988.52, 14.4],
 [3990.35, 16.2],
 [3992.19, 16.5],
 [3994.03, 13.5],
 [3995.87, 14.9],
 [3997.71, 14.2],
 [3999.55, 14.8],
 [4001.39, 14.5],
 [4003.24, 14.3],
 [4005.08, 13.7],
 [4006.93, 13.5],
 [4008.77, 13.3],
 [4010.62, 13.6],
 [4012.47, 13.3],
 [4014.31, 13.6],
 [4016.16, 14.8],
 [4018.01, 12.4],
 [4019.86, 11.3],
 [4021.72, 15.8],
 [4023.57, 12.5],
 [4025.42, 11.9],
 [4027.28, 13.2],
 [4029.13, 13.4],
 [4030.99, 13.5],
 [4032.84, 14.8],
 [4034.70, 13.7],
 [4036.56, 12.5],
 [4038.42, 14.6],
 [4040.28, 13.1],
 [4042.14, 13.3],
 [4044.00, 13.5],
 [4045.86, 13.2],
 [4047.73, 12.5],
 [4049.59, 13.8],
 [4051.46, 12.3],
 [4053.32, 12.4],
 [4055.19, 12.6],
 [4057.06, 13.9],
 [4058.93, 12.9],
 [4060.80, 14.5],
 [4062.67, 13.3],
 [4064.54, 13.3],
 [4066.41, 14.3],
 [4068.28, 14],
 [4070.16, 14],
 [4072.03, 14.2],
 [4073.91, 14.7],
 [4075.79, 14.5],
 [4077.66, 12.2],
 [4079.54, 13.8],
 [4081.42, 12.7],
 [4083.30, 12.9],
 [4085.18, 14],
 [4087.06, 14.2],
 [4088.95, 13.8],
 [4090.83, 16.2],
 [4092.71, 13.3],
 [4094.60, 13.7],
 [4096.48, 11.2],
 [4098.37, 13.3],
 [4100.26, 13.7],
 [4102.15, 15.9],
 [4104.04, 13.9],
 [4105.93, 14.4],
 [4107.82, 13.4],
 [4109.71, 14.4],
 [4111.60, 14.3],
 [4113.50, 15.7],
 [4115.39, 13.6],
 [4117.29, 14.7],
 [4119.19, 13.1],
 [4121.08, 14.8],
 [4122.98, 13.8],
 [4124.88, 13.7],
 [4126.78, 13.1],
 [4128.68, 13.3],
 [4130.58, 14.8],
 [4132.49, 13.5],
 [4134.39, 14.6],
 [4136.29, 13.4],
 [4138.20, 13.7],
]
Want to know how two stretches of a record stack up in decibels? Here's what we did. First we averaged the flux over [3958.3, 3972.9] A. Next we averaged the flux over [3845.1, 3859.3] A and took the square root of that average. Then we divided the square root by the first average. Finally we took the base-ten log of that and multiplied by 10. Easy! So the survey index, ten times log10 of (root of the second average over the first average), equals -5.38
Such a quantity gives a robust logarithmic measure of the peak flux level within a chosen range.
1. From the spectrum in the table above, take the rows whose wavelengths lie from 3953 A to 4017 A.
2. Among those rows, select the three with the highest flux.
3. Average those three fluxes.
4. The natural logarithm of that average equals 2.81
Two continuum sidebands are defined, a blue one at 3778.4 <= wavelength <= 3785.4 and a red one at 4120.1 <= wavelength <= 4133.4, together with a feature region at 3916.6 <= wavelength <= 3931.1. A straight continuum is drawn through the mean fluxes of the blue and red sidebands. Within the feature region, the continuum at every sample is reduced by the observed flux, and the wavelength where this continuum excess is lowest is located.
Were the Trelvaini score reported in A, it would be 3928.36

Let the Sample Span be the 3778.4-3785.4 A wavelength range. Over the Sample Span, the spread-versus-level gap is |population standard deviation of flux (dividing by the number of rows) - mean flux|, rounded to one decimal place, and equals 13.5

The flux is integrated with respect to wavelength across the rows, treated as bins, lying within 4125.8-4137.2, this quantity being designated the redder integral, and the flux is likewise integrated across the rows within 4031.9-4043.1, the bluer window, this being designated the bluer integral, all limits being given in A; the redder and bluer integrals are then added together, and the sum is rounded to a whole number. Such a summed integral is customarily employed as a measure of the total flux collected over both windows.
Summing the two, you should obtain 310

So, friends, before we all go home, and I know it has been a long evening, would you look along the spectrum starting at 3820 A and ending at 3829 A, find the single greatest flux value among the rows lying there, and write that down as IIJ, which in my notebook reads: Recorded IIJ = 17.8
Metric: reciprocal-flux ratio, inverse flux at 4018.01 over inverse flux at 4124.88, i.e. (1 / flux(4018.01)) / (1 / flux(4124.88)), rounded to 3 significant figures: 1.10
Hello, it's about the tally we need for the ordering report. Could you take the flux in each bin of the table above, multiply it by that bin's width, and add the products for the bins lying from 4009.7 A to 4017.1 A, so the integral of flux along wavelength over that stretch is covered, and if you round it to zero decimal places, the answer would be 102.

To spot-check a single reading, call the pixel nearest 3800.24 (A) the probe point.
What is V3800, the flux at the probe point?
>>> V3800 13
